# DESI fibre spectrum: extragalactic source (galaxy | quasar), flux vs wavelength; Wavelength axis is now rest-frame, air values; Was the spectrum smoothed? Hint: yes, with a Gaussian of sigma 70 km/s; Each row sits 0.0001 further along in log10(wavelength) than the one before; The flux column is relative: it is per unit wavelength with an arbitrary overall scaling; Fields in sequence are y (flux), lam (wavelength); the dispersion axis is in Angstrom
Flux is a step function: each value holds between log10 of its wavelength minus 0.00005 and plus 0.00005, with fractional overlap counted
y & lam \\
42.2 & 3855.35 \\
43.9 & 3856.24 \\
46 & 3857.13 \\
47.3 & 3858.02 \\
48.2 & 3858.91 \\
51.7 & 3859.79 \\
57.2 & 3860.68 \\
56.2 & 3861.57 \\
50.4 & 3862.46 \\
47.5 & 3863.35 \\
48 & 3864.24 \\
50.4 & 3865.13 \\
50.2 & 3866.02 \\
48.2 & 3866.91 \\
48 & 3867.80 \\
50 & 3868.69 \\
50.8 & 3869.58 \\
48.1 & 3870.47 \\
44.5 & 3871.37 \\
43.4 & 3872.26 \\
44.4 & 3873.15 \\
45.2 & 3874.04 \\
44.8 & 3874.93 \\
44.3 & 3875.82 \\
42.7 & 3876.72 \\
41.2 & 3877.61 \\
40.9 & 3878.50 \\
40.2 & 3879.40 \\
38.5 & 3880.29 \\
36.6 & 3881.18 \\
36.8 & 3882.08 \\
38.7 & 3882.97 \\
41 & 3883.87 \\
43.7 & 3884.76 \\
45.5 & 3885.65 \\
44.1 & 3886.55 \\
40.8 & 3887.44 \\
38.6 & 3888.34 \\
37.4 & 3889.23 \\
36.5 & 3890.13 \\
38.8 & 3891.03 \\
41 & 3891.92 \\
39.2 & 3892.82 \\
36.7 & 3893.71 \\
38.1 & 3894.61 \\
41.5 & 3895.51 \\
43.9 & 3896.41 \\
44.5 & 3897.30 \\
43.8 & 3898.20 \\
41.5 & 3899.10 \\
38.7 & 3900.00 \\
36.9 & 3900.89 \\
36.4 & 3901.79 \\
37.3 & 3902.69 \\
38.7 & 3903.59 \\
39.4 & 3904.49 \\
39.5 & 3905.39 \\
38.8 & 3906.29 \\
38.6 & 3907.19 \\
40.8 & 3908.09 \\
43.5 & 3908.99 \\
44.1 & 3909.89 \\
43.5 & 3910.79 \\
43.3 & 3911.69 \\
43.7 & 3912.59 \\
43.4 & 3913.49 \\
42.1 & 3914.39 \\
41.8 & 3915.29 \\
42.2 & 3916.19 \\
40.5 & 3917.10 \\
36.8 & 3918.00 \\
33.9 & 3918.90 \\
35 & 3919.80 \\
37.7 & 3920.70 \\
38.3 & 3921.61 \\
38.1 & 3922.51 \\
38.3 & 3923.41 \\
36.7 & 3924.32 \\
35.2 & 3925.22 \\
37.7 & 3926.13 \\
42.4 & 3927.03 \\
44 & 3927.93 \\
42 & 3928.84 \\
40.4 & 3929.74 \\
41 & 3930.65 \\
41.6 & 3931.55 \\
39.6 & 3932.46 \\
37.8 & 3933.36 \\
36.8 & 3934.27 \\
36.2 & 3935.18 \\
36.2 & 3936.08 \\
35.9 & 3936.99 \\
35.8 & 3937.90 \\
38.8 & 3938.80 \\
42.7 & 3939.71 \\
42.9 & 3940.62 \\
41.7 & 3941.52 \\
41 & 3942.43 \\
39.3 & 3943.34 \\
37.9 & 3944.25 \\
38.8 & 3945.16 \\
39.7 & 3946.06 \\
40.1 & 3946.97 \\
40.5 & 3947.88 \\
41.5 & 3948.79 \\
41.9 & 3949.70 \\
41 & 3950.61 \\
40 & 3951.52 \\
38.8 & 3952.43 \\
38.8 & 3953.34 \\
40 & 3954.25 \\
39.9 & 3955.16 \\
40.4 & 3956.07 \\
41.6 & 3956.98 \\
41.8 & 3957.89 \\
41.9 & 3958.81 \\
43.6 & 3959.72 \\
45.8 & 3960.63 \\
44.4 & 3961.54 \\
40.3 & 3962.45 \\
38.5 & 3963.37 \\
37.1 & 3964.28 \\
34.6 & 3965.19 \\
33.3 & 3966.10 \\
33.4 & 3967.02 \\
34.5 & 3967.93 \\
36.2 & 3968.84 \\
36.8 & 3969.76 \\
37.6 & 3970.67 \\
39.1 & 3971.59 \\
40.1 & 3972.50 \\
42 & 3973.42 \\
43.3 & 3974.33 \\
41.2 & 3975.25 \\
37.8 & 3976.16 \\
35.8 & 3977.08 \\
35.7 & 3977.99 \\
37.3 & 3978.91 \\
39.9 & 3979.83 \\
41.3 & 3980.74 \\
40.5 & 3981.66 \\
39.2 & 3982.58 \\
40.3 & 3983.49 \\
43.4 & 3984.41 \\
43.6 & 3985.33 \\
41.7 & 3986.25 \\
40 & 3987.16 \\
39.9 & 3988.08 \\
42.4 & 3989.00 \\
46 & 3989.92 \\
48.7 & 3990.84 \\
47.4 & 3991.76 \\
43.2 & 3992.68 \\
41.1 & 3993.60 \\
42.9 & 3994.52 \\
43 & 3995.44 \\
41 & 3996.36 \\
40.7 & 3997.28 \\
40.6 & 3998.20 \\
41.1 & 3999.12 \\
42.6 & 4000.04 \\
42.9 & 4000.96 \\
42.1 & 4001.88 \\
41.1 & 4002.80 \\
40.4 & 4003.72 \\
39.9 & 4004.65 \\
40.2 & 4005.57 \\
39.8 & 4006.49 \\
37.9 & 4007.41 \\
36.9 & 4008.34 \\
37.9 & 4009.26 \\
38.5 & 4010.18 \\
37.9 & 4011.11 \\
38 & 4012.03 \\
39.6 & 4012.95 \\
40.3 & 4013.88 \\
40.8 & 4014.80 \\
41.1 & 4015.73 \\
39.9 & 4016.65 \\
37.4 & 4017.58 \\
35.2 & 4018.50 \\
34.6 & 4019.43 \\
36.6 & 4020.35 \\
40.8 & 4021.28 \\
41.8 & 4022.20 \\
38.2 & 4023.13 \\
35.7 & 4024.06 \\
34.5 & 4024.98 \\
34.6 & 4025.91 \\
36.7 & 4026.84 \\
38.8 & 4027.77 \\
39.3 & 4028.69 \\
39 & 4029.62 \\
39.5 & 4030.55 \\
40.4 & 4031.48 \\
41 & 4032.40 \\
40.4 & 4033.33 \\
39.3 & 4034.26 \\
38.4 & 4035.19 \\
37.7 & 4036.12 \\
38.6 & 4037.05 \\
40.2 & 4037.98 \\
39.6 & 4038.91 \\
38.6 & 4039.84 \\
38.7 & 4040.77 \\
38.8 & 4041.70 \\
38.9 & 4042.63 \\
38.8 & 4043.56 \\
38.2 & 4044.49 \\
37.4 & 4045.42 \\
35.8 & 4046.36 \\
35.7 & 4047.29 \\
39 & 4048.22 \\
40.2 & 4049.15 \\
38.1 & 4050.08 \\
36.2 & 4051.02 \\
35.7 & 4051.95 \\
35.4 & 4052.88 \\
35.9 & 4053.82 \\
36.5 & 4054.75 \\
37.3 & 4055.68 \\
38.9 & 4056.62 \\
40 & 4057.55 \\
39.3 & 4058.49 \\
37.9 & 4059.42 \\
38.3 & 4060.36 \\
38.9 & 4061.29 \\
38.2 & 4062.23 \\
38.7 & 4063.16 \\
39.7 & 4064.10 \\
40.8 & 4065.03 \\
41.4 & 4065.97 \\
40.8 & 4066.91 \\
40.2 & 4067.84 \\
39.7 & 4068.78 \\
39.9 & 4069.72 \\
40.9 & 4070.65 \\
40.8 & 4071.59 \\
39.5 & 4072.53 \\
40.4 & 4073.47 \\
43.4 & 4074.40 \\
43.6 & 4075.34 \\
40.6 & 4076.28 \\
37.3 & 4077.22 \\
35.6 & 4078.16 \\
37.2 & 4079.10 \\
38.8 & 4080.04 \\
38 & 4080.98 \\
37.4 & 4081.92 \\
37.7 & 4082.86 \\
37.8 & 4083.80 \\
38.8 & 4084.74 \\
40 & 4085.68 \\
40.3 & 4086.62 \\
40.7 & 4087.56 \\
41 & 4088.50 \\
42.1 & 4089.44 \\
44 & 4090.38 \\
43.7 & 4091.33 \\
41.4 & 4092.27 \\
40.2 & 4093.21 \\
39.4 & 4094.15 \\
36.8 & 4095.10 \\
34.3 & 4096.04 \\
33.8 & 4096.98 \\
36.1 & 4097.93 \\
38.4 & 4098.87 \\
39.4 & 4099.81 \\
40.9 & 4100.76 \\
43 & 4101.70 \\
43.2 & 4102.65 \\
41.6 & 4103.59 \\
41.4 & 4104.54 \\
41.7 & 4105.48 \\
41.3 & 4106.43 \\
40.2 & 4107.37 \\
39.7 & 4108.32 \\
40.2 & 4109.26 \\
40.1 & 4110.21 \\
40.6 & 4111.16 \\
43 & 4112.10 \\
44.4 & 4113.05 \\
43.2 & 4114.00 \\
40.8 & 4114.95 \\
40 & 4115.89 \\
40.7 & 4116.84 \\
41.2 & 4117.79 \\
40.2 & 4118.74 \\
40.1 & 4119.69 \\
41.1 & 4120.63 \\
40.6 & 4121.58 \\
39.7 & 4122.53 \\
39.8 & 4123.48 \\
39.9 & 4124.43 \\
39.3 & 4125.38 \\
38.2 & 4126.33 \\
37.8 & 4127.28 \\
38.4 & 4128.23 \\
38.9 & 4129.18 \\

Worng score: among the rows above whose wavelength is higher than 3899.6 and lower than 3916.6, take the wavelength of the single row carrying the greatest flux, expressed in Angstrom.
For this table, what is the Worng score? 3909.89 Angstrom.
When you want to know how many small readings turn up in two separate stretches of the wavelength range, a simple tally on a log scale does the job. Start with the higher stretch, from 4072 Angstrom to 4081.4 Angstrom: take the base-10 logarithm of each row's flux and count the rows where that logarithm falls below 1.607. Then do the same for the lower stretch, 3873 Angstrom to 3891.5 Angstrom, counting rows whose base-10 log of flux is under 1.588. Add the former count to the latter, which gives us 14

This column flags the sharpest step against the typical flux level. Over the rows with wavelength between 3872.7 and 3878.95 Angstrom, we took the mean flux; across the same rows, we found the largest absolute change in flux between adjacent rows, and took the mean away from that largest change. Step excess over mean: -41.8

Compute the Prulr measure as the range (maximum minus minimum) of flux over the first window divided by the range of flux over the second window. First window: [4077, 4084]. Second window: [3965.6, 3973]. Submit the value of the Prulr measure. 0.5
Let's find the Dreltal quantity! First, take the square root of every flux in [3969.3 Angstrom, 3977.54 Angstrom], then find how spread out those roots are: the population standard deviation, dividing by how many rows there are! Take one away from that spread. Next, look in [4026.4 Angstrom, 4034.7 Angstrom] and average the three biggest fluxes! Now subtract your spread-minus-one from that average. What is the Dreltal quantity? 41.4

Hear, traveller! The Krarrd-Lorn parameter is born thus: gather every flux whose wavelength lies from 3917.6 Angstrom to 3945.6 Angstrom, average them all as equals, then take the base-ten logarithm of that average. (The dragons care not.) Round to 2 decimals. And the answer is 1.59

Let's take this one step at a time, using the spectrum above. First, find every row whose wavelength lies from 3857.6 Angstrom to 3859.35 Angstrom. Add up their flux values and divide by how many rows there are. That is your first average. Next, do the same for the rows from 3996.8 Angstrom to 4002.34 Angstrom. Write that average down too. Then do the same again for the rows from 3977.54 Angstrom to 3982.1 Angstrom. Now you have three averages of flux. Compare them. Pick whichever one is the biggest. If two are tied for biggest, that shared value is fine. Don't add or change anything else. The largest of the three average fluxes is 48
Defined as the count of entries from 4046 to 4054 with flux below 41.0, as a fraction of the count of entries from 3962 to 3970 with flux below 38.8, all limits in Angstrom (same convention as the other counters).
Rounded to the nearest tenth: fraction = 1.1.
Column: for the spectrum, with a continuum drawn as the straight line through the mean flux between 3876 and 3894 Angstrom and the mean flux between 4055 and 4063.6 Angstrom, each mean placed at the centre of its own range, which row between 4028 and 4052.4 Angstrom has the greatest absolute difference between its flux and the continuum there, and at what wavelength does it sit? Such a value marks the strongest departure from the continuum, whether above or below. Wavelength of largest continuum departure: 4047.29 Angstrom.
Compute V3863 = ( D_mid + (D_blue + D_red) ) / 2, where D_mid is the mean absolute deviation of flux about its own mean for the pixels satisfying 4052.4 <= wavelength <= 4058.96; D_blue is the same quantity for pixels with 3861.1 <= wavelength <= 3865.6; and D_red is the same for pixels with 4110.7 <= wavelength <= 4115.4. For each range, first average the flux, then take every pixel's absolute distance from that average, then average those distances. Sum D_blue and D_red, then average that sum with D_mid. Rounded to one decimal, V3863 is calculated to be 2.6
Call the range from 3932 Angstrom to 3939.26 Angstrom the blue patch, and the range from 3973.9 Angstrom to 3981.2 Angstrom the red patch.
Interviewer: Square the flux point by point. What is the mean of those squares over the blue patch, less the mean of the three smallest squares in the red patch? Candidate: 65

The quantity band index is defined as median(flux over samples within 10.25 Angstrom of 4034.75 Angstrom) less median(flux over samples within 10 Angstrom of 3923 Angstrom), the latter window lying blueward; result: -1.2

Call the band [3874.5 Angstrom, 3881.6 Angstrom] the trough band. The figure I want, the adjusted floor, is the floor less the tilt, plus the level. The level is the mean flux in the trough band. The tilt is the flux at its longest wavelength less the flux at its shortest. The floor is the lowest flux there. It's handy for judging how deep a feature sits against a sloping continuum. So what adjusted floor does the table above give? 86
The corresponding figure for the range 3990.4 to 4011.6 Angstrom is 89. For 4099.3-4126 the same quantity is 80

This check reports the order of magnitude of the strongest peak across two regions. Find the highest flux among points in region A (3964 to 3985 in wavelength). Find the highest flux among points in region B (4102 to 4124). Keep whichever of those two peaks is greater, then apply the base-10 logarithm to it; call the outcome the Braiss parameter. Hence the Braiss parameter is 1.65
